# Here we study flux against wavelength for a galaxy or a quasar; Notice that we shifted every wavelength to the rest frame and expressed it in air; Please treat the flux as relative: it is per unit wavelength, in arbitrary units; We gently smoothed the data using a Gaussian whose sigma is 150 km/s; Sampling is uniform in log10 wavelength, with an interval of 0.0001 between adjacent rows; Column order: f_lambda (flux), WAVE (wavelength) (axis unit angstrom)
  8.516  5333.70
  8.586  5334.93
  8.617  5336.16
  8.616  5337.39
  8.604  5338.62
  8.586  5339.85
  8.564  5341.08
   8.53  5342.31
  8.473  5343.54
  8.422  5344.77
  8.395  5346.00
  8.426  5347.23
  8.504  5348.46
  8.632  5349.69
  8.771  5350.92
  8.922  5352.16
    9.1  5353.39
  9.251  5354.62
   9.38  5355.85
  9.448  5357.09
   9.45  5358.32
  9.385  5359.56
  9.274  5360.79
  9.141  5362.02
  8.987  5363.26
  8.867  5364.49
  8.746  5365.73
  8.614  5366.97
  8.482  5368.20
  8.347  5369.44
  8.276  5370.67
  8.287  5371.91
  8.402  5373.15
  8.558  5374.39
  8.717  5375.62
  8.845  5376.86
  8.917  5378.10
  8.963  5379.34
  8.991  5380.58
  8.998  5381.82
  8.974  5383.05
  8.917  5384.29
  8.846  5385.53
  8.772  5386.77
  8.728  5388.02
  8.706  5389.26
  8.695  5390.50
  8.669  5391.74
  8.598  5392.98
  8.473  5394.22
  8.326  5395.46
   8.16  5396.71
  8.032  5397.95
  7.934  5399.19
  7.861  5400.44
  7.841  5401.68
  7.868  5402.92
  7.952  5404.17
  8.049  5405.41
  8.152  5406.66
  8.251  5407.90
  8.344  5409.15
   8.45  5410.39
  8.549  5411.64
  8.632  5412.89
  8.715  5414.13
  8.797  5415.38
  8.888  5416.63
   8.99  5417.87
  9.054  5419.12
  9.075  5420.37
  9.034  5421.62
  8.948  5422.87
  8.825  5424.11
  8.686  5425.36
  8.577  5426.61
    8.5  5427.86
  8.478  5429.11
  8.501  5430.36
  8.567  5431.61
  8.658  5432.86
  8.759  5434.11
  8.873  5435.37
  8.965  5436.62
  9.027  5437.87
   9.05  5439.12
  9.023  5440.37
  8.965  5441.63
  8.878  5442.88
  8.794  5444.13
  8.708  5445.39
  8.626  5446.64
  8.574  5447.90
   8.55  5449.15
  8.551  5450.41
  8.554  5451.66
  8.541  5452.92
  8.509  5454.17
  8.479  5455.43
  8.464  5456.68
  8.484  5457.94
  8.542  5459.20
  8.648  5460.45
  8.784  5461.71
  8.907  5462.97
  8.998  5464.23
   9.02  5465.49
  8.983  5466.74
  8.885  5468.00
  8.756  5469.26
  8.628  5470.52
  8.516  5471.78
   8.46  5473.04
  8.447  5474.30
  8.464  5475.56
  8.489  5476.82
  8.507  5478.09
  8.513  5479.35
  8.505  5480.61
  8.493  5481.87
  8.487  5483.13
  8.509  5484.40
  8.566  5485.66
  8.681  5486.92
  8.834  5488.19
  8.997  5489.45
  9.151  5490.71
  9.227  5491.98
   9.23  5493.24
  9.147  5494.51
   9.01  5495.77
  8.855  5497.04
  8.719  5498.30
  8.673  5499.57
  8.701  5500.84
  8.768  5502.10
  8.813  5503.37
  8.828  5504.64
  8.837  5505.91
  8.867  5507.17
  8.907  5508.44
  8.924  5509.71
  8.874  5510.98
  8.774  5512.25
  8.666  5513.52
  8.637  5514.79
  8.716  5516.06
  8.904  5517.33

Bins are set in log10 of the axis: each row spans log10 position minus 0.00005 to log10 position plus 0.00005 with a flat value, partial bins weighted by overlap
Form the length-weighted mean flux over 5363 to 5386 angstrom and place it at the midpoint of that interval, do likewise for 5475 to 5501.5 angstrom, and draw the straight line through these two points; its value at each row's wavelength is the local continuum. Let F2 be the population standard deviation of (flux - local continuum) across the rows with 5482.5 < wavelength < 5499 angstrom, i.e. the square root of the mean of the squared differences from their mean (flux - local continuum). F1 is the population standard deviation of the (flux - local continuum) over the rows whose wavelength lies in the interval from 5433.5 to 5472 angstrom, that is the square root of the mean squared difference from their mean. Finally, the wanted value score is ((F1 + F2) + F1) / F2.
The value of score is 2.54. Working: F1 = 0.20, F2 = 0.26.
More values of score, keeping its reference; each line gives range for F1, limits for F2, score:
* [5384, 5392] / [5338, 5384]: 1.49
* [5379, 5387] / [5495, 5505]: 2.56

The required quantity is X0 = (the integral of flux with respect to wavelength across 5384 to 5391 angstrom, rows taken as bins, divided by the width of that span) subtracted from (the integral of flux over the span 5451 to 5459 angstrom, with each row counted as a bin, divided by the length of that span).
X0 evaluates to -0.3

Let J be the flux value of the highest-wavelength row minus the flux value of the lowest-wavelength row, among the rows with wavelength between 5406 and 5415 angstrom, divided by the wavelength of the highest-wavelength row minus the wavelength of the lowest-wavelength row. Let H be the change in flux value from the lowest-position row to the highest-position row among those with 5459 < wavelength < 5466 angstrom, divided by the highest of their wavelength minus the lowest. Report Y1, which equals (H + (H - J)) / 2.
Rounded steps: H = 0.08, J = 0.075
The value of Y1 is 0.04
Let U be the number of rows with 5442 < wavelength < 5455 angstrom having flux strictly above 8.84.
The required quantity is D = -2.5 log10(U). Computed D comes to 0.0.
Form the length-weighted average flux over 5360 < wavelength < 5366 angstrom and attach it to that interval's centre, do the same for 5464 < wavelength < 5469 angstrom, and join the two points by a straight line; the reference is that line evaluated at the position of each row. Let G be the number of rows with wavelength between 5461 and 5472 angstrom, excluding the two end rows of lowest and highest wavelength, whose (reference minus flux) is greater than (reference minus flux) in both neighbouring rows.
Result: 0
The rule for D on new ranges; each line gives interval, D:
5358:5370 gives -1.9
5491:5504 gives -1.7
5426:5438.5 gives -1.2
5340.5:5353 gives 0.0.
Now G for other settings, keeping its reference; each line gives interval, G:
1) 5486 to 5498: 0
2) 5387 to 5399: 0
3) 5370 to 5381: 0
